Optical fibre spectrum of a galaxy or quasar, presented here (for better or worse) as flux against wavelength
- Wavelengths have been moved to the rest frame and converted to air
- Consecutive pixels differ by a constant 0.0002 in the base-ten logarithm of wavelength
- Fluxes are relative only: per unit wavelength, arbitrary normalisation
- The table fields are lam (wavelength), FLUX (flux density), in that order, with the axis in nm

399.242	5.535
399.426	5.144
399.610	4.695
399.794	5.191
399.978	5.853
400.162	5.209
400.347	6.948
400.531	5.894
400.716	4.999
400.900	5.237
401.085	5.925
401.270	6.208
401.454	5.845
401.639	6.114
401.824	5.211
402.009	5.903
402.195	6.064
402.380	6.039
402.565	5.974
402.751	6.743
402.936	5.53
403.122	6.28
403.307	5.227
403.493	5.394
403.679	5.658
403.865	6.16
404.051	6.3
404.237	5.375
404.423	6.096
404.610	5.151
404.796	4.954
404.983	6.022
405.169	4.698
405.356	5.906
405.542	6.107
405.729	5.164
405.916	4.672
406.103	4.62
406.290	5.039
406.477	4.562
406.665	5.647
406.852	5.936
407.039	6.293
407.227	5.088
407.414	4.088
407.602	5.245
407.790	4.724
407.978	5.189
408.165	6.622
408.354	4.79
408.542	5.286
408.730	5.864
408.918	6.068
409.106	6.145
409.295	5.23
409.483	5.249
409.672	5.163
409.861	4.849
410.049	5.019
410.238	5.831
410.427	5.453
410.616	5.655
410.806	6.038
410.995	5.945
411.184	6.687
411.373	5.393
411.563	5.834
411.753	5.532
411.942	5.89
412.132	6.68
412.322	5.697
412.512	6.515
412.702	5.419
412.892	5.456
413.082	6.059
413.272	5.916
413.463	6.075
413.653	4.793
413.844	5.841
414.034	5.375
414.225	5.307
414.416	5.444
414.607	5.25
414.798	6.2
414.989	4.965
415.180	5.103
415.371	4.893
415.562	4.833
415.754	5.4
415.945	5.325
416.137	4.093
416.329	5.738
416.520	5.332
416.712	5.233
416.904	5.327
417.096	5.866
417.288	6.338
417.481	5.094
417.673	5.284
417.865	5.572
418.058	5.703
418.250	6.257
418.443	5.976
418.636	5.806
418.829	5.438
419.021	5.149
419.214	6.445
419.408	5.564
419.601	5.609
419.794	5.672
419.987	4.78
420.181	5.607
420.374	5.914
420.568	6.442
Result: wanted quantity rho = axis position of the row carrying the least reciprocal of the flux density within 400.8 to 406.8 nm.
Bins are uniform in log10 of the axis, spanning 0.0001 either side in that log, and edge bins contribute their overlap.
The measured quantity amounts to 402.751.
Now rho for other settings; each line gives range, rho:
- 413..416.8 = 414.798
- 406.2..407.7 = 407.039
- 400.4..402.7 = 401.270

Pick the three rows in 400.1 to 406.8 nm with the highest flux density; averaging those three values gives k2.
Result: 6.66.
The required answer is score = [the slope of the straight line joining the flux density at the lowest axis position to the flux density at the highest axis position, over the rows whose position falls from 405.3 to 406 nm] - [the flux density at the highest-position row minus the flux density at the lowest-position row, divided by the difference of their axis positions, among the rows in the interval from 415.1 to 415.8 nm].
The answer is -2.7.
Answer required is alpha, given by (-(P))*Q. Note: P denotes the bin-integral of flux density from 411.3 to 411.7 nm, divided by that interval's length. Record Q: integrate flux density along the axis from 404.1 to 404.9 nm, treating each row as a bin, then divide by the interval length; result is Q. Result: -30.5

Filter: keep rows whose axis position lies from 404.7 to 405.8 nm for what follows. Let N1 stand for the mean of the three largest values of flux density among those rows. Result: 6.01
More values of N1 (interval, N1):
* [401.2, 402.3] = 6.13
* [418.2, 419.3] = 6.23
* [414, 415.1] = 5.67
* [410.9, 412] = 6.17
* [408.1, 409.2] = 6.28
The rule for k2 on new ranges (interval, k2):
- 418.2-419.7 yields 6.23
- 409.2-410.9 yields 5.84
